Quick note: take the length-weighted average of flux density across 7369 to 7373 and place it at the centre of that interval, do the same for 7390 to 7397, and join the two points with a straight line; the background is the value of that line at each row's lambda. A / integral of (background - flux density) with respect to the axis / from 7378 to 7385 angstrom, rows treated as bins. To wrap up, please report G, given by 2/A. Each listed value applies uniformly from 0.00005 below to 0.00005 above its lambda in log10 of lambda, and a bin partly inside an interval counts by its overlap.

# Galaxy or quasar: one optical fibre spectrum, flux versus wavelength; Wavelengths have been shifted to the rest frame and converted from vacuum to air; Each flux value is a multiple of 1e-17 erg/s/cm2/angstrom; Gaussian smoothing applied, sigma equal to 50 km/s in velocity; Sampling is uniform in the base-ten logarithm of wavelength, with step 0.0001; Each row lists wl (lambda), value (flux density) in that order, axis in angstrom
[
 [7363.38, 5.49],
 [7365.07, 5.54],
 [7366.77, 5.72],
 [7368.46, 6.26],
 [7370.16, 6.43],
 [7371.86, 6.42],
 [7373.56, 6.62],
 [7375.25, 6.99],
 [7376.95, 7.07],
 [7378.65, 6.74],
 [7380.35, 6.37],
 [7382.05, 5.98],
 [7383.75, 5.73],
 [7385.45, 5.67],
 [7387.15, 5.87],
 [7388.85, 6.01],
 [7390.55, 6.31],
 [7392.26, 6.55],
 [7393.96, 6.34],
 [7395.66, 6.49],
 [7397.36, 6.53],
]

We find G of 1.1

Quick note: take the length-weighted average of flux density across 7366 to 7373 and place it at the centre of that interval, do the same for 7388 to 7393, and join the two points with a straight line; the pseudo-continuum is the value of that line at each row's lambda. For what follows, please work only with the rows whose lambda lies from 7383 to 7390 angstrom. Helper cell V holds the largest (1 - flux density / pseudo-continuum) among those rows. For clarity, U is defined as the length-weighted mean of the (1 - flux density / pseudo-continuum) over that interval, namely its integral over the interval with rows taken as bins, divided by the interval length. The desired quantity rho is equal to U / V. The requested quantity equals 0.7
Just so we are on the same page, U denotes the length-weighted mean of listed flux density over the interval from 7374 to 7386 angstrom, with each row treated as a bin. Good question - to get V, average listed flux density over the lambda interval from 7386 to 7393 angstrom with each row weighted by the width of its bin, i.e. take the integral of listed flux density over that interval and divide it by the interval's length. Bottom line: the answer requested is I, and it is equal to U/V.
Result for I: 1.039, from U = 6.39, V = 6.15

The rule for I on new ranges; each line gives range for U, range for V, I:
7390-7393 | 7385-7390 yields 1.089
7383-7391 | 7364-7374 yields 0.963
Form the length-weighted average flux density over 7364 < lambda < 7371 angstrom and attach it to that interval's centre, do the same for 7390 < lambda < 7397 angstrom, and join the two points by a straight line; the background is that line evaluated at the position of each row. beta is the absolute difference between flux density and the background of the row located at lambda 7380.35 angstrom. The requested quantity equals 0.17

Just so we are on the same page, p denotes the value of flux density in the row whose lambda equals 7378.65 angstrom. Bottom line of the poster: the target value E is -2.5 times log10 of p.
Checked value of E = -2.07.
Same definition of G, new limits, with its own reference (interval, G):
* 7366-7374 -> 1.9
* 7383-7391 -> 0.5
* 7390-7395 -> 15.9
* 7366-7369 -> 1.5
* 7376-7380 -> -1.2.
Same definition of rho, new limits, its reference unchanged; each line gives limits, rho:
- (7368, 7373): 4.8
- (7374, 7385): -0.4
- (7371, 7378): 2.9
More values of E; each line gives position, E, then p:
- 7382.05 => -1.94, 5.98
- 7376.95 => -2.12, 7.07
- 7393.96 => -2.01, 6.34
